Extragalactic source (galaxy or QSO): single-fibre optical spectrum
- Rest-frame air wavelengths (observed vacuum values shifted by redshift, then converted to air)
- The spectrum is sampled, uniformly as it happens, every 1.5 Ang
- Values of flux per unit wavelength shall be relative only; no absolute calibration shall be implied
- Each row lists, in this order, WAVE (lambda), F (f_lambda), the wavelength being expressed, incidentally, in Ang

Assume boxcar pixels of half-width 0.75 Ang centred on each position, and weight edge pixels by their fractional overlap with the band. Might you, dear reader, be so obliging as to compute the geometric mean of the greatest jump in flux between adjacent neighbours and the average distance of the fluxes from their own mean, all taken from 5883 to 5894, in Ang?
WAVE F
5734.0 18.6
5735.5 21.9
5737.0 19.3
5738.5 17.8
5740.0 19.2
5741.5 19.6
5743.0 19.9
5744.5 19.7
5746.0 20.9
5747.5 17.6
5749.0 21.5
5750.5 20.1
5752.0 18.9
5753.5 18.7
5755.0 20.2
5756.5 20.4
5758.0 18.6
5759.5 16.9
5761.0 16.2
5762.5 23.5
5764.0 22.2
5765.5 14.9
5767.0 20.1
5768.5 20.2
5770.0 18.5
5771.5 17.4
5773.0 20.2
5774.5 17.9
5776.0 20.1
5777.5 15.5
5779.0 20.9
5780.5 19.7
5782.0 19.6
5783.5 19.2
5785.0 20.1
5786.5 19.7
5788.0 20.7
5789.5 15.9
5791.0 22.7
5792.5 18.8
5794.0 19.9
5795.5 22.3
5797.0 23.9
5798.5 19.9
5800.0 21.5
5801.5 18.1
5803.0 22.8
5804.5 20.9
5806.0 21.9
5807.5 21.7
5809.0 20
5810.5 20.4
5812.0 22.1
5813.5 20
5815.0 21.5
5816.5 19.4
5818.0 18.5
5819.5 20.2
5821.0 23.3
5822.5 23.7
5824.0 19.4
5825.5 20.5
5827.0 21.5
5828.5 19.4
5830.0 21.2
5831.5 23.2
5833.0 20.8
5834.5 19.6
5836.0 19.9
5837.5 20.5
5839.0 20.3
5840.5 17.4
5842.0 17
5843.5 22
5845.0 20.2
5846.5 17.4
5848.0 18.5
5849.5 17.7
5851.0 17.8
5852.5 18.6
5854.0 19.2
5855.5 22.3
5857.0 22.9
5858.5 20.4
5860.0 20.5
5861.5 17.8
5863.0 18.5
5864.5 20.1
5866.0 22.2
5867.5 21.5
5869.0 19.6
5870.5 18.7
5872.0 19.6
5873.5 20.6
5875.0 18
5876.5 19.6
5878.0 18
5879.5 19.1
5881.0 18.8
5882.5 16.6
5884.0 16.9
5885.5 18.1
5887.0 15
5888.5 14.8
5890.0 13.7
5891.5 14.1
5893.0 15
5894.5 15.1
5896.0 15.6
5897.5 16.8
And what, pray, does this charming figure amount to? 1.9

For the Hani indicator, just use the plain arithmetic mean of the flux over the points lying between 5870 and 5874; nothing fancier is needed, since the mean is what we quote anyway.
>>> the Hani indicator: 19.6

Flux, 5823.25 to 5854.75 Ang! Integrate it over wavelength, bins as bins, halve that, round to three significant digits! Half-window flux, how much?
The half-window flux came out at 309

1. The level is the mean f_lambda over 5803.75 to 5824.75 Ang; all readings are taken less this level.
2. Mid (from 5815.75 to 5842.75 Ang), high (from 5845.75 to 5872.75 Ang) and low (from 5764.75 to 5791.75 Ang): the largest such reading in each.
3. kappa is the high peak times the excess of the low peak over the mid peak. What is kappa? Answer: -2.0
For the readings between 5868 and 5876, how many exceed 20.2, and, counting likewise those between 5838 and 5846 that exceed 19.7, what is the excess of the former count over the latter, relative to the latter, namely -0.7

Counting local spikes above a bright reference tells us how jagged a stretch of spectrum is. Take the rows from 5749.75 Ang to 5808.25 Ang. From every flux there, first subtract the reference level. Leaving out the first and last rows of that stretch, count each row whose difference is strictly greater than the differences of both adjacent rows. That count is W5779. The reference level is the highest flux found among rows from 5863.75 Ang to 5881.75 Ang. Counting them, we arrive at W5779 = 13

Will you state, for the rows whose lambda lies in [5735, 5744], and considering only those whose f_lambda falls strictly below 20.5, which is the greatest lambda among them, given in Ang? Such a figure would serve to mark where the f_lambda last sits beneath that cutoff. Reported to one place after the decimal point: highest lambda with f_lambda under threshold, 5743.0 Ang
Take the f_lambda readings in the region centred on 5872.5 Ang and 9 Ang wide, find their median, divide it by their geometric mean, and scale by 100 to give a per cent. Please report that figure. 101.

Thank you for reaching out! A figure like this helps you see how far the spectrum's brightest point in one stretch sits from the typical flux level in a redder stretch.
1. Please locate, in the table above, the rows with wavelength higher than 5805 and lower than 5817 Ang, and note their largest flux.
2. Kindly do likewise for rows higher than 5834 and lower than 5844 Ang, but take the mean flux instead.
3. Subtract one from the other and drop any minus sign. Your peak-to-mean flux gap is 2.6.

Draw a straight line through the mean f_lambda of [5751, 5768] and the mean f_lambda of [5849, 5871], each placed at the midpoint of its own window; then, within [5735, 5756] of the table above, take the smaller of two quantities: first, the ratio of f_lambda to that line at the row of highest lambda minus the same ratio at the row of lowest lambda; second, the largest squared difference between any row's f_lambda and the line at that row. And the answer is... -0.10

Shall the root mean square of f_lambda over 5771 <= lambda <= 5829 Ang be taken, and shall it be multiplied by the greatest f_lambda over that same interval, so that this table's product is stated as 487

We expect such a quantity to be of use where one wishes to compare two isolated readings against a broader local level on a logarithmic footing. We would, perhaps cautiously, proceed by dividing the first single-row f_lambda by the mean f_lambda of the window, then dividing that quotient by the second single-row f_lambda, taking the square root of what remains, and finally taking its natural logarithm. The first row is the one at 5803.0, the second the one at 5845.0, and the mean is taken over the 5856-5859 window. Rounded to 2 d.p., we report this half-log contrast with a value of -1.48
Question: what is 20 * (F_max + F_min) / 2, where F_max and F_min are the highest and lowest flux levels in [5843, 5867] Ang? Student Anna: 403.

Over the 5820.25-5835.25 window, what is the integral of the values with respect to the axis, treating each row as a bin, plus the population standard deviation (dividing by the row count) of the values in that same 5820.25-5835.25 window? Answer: 320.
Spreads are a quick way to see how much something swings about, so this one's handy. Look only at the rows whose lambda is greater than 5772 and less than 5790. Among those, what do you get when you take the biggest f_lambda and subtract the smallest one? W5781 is 5.4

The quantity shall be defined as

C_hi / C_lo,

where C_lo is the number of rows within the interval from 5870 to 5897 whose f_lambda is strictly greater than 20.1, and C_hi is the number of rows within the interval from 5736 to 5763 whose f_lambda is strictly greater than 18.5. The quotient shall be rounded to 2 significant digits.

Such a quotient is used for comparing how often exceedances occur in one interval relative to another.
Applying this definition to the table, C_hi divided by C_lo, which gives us 14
